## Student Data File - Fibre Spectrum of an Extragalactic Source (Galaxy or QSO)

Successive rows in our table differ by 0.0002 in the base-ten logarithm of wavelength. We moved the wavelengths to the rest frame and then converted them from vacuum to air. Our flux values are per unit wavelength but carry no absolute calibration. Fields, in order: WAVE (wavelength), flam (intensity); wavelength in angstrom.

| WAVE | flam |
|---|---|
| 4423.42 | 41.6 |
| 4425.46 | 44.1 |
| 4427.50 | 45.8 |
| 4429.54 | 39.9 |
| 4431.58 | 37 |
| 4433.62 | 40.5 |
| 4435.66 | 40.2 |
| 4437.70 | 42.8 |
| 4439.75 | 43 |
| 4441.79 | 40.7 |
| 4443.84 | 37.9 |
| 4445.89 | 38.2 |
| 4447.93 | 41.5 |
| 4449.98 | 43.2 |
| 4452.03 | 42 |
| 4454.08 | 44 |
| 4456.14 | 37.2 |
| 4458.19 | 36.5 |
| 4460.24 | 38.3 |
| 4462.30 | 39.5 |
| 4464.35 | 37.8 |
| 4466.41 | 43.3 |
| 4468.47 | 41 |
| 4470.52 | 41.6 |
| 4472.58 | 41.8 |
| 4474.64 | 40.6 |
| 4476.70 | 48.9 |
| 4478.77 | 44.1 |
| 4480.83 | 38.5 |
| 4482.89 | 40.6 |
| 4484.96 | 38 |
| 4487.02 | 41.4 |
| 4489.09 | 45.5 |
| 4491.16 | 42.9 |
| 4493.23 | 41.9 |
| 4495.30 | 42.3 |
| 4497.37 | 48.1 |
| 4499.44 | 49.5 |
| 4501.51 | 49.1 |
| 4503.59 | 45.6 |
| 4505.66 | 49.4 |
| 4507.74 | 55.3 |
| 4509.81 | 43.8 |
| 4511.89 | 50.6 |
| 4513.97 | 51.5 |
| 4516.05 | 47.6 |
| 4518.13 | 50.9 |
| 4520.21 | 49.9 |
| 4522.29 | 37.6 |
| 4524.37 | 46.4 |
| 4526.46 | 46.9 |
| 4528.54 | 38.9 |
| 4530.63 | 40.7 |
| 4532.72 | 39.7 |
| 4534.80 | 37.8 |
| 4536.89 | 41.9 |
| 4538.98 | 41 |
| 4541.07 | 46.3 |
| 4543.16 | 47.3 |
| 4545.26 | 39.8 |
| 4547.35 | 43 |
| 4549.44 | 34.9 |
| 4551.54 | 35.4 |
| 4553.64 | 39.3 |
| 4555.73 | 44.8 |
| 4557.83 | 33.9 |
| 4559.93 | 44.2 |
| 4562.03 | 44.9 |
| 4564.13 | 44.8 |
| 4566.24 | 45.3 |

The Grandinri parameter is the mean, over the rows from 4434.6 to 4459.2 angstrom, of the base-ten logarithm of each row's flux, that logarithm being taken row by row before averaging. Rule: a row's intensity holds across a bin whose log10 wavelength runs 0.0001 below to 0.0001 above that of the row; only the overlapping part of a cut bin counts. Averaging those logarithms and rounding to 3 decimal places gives 1.608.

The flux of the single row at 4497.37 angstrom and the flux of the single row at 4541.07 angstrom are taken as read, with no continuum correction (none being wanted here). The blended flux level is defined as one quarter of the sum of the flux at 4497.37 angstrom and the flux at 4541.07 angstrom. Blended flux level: 23.6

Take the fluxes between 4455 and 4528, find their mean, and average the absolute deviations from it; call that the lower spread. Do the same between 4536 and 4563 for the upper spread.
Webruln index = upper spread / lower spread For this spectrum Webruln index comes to 0.86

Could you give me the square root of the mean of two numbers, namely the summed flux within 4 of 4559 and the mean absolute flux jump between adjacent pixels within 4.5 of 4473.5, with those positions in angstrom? 9.25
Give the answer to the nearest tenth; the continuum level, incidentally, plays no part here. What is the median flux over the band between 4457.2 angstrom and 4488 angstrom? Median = 40.6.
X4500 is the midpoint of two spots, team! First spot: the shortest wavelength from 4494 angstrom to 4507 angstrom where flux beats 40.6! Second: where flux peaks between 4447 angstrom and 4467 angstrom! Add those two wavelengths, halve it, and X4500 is 4474.7 angstrom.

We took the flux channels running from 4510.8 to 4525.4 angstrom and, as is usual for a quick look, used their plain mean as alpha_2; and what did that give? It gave 47.8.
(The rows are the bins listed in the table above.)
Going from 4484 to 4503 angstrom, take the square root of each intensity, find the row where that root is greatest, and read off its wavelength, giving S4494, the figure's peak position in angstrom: 4499.44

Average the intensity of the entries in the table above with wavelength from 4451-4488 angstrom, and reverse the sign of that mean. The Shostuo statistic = -41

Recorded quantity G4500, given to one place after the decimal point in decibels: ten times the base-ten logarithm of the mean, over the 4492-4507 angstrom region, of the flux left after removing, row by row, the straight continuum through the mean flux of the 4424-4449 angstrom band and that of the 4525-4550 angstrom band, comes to 7.2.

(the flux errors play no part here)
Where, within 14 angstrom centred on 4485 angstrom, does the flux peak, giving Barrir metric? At 4489.09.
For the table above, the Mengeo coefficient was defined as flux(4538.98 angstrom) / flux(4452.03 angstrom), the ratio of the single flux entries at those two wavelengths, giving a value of 0.98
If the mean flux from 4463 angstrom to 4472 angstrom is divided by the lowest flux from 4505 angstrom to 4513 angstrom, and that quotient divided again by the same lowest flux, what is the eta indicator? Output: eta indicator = 0.0213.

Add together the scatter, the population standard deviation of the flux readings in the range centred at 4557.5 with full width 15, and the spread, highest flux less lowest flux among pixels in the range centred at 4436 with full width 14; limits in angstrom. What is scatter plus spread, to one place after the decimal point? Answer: 10.5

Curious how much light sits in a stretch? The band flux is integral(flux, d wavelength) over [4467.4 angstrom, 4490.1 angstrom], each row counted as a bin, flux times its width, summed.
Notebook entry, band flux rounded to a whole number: 953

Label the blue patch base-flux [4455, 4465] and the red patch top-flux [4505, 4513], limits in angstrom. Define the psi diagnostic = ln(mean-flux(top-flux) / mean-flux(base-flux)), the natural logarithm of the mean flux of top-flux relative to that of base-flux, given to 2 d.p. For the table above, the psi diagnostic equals 0.27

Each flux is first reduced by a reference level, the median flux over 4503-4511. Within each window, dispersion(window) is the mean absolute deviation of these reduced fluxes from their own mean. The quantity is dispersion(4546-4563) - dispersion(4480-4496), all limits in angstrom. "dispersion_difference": 2.4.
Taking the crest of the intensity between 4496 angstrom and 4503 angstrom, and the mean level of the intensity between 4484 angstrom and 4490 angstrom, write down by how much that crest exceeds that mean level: 7.9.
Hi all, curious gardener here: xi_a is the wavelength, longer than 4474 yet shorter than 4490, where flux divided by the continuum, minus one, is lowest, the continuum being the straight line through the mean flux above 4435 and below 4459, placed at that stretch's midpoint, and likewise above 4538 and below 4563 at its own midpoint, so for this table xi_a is 4484.96 angstrom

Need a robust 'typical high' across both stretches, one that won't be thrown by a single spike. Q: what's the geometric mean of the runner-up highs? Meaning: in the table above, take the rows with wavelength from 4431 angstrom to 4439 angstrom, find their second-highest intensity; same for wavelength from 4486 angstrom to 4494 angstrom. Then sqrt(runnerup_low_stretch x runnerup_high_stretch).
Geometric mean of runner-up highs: 42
